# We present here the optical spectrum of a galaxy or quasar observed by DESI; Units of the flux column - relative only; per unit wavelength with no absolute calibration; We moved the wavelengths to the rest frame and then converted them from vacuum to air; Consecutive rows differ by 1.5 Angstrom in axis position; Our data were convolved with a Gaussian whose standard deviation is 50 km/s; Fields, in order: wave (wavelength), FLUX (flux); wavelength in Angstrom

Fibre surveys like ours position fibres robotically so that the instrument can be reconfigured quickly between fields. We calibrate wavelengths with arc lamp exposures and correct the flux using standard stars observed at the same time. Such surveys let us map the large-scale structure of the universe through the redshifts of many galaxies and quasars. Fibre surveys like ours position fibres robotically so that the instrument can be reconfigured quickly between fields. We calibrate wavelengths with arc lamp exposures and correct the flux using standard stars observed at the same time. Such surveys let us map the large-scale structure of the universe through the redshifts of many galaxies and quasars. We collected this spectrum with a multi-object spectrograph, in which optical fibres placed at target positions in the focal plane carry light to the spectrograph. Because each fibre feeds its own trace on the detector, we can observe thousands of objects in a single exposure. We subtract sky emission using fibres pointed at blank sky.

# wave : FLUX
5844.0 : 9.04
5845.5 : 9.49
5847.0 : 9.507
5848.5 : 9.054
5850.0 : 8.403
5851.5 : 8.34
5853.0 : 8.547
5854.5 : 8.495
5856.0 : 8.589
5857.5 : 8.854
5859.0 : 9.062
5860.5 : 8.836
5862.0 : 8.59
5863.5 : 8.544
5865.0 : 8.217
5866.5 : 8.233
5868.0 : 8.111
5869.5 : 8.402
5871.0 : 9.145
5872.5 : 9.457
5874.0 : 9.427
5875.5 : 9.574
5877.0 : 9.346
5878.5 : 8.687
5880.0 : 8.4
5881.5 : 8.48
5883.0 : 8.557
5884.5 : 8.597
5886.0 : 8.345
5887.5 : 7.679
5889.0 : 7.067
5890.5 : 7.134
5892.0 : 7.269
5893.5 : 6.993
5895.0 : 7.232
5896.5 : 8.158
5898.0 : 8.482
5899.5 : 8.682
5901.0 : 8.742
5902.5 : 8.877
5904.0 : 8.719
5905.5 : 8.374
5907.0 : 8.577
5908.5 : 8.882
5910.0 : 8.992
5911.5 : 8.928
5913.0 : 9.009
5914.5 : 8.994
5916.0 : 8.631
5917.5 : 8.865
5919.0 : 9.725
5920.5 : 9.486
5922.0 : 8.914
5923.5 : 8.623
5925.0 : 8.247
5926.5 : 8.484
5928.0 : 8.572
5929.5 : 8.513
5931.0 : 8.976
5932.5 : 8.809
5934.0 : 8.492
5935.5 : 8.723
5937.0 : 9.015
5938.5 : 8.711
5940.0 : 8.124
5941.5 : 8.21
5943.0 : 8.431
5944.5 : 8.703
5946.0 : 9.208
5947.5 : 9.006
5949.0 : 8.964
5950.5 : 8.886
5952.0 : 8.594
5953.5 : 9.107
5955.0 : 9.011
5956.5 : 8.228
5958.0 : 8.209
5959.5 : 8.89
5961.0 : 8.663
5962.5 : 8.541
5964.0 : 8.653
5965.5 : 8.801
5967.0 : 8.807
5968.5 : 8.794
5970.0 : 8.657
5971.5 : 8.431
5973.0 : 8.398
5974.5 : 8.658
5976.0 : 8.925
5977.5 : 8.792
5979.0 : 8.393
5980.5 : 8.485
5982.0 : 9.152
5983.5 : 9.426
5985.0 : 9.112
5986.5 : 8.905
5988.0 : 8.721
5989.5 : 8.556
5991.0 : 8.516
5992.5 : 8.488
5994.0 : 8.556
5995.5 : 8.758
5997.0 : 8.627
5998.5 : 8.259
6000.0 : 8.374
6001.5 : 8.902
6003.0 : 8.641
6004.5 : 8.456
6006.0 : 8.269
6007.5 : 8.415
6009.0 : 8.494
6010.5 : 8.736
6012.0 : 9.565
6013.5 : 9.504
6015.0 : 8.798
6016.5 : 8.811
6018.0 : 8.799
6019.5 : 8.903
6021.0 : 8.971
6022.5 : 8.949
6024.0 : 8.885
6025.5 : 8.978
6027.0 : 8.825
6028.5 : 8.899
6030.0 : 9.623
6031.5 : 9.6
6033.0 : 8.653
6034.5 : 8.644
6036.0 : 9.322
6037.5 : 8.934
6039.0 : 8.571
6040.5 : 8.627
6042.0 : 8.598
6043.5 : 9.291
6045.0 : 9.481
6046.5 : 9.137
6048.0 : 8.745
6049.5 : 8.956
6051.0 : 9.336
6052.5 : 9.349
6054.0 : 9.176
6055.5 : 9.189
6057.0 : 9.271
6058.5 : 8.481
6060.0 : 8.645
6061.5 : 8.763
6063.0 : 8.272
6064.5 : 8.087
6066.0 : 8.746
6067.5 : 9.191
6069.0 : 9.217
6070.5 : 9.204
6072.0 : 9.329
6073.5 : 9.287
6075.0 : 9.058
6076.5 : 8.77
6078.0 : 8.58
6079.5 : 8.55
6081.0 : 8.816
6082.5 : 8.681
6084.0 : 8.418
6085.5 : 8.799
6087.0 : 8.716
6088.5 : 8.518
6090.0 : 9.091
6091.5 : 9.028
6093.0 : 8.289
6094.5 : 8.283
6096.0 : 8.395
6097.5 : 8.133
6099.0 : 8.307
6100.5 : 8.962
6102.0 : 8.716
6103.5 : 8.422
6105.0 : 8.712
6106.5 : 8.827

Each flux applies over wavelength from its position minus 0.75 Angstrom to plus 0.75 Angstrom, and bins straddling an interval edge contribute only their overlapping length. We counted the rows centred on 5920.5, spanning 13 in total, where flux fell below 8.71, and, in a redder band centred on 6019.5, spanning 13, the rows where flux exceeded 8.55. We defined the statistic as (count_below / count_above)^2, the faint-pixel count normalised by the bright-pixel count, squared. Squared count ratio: 0.2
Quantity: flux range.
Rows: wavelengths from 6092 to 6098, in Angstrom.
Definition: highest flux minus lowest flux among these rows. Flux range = 0.3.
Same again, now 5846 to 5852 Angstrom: 1.2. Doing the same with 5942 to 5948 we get 0.8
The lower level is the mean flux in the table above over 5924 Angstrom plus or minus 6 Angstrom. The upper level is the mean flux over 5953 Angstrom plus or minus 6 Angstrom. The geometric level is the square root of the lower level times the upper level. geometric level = 8.79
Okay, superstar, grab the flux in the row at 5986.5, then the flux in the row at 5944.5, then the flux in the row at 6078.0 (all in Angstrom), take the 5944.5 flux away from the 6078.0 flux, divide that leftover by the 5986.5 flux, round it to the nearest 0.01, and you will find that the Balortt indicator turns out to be -0.01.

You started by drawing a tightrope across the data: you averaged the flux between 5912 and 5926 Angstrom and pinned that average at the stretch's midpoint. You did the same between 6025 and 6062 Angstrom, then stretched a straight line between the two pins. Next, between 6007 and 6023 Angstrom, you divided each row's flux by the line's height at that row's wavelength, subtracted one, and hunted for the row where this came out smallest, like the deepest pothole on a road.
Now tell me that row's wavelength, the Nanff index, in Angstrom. 6007.5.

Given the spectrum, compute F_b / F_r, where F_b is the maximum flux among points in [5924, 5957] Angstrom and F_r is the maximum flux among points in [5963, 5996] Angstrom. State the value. 0.98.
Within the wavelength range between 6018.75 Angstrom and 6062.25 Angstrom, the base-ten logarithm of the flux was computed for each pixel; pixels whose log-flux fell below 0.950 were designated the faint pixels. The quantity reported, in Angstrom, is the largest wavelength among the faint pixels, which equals 6061.5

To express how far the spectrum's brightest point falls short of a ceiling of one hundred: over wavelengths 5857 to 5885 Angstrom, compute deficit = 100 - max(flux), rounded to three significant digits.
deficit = 90.4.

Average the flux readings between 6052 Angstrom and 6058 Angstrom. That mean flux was 9.2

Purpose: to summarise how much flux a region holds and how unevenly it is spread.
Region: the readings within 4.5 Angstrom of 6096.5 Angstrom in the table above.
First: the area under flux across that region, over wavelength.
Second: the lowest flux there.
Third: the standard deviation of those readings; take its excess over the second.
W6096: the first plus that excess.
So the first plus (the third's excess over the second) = 67.7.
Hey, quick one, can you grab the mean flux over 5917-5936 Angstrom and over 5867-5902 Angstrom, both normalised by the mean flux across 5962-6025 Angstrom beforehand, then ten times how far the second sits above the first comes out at -0.52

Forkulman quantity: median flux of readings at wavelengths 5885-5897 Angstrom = 7.25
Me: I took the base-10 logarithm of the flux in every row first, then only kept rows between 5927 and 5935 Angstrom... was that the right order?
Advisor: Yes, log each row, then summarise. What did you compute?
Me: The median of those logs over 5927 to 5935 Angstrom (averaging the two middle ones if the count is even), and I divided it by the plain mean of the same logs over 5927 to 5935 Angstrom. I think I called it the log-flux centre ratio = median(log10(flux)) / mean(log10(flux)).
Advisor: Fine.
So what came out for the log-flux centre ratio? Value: 0.99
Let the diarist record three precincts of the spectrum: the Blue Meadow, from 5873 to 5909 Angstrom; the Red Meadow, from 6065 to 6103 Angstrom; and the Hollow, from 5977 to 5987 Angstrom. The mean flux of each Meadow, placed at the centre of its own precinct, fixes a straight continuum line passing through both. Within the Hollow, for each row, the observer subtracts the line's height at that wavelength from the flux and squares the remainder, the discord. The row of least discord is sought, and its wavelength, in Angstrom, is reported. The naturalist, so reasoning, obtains 5980.5 Angstrom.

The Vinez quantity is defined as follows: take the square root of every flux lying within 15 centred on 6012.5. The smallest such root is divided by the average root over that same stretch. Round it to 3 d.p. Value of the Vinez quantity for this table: 0.968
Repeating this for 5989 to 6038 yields 0.968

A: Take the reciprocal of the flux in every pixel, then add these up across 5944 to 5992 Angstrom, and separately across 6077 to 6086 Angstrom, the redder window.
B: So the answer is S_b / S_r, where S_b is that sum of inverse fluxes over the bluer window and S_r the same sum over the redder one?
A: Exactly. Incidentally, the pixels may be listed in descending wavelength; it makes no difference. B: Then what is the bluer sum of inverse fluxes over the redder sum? 5.3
